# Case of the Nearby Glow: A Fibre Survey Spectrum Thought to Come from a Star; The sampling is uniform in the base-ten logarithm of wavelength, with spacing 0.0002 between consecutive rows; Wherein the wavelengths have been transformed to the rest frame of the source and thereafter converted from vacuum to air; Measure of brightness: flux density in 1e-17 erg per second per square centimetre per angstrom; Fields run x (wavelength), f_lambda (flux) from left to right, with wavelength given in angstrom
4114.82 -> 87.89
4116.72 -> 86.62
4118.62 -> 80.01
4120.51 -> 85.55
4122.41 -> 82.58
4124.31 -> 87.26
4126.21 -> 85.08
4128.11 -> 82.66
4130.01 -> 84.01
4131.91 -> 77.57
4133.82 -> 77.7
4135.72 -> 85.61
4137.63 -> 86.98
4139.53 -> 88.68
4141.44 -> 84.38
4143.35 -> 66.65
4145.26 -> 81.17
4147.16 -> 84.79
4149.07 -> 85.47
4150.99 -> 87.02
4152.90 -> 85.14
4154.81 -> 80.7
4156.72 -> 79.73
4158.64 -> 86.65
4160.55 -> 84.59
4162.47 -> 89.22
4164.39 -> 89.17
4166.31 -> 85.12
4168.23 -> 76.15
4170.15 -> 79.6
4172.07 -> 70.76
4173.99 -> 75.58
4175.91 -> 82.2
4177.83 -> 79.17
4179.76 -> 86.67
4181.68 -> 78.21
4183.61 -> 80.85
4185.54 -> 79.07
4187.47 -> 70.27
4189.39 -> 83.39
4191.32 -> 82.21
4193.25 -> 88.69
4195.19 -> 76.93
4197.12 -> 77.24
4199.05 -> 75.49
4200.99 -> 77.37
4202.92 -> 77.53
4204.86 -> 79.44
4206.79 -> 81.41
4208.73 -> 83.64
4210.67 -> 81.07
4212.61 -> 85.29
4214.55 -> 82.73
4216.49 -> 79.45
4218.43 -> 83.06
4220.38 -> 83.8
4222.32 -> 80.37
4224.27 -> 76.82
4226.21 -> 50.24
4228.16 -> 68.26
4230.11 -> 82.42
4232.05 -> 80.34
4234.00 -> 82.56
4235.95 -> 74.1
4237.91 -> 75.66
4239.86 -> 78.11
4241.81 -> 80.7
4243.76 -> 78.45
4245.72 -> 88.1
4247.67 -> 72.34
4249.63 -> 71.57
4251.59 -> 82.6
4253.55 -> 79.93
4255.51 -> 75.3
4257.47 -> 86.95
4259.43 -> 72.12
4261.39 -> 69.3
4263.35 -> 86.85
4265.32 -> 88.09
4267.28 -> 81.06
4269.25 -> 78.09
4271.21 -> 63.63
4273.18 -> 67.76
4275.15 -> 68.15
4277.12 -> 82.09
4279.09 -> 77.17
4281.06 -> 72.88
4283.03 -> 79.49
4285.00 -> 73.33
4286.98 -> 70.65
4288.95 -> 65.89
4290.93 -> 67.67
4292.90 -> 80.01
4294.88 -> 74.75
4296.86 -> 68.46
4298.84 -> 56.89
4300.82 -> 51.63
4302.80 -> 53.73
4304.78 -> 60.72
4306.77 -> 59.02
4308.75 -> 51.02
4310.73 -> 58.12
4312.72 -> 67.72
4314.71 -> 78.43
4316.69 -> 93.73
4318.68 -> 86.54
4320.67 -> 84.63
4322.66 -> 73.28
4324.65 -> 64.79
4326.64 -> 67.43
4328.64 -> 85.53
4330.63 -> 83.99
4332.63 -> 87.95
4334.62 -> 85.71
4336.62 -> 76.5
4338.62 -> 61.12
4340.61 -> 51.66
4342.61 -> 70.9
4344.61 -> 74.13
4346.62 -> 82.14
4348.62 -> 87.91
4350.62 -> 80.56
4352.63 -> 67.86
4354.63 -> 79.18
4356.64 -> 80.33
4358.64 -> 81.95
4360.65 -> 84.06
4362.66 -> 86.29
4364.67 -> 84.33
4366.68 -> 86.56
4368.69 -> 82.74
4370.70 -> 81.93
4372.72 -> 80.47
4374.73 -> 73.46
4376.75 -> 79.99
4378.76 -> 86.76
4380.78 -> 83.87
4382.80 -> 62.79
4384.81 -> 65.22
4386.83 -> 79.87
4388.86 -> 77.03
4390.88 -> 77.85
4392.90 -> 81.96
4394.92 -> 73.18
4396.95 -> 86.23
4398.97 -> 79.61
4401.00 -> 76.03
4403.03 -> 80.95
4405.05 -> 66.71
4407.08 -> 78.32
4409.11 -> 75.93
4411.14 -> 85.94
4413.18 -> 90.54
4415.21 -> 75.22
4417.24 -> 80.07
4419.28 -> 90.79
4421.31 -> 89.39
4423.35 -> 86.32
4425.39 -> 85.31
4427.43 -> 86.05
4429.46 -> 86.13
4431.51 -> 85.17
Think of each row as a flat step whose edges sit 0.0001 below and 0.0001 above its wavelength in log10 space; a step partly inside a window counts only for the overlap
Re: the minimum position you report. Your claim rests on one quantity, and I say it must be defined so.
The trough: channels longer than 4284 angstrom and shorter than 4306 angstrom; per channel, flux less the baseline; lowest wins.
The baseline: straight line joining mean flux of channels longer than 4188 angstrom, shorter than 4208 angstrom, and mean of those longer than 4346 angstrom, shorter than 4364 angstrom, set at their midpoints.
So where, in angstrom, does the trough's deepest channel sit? 4300.82 angstrom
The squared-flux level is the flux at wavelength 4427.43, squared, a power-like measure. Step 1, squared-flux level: 7405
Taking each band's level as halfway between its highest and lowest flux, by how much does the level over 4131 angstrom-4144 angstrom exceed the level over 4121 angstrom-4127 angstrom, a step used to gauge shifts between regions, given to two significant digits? -7.3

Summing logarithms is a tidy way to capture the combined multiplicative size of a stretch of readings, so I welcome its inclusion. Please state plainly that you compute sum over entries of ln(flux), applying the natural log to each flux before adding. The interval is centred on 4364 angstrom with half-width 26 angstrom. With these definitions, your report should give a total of 113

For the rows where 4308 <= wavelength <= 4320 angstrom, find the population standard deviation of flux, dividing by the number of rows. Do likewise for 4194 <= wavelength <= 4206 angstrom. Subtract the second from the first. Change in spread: 14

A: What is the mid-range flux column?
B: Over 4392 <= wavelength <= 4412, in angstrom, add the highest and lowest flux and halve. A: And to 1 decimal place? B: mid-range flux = 76.5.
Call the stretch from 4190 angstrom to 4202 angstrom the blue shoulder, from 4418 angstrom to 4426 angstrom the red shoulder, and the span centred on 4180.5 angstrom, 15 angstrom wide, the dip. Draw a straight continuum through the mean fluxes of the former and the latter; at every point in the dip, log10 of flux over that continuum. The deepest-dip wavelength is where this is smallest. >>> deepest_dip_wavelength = 4187.47 angstrom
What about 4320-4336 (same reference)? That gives 4324.65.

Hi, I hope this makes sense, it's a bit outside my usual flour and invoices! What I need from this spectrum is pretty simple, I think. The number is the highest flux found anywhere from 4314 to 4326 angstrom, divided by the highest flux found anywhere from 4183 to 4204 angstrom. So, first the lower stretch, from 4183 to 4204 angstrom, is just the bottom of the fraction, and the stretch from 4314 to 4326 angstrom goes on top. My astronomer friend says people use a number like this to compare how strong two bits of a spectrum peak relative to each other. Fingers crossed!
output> 1.06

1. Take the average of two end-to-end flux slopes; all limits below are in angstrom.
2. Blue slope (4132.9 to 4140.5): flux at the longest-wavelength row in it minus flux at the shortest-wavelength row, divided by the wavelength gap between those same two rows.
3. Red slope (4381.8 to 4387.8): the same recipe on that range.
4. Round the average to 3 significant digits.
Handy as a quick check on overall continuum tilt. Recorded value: 3.08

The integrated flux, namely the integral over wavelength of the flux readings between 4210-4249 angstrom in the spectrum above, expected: 3046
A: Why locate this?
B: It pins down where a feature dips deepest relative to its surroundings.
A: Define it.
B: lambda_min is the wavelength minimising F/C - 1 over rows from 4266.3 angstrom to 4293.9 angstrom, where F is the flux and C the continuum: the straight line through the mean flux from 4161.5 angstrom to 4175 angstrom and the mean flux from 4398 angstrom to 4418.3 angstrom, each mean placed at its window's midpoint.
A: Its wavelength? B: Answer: 4271.21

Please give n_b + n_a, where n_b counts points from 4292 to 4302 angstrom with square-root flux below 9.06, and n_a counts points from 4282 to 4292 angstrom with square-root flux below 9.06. 10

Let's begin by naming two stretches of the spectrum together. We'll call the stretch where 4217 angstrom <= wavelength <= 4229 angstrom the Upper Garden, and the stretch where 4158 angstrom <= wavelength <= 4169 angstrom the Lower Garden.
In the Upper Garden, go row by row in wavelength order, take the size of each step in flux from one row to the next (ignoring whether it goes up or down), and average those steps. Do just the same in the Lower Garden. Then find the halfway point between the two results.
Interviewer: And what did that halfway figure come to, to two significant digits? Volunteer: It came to 7.2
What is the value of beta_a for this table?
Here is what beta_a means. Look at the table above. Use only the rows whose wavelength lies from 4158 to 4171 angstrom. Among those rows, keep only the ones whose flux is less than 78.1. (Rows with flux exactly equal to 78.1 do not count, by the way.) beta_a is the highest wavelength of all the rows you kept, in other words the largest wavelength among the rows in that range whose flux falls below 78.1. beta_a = 4168.23 angstrom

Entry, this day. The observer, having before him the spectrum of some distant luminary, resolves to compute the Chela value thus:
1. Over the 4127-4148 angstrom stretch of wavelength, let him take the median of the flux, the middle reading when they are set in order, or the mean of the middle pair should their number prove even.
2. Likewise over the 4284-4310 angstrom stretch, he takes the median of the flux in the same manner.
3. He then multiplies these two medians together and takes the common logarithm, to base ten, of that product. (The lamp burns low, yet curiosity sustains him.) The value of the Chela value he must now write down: 3.74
